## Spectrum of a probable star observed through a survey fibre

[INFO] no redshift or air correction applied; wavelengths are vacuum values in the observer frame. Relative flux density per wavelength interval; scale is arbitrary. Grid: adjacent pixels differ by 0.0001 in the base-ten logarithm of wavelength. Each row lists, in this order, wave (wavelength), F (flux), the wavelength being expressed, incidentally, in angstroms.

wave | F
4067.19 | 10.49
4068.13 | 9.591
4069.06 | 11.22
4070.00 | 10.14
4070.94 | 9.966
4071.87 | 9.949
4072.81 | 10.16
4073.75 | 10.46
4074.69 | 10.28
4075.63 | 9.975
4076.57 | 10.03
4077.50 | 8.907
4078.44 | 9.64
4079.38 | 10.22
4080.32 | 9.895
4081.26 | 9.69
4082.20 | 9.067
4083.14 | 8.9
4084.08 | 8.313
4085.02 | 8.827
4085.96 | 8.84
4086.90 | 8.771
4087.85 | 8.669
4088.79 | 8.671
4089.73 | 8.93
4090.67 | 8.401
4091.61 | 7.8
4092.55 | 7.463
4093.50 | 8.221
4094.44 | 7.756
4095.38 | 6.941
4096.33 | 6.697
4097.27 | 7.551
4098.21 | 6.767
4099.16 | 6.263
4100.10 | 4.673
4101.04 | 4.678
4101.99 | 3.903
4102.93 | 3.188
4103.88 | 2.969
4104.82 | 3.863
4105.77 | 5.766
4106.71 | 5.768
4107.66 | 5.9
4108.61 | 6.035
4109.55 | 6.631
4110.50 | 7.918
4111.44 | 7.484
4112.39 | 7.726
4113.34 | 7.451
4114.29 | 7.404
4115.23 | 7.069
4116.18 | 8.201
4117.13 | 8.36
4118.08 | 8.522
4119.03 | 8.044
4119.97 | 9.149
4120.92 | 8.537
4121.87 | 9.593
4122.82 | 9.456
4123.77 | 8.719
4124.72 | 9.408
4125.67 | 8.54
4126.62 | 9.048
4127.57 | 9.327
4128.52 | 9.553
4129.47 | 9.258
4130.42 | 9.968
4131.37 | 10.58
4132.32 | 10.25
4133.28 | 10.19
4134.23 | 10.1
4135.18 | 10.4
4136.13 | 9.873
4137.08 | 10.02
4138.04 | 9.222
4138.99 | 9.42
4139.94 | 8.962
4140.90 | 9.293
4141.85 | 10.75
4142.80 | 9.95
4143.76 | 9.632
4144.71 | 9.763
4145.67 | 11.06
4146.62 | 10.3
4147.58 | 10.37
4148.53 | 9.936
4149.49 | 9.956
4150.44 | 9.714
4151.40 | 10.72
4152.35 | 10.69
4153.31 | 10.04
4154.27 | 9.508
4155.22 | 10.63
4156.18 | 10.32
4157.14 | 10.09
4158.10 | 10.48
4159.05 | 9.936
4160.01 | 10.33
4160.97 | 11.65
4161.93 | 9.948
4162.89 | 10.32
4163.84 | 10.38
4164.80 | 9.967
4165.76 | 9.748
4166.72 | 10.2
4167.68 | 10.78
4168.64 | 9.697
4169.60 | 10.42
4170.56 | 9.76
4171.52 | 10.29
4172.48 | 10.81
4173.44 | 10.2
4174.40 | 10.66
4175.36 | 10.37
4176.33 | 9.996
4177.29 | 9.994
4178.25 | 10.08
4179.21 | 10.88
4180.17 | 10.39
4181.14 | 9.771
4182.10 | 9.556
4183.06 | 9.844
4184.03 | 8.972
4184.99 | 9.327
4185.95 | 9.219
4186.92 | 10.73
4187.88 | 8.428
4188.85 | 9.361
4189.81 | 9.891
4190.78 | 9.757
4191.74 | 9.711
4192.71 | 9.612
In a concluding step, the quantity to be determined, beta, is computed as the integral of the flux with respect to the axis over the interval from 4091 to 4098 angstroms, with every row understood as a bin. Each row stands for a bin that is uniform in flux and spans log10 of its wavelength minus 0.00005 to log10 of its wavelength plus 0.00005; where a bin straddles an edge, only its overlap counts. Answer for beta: 52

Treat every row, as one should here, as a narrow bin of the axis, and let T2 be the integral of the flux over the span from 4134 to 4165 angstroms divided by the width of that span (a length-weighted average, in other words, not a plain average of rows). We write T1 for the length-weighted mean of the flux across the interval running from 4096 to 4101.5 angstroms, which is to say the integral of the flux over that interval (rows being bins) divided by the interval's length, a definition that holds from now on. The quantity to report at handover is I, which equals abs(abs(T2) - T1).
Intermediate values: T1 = 6.1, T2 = 10.1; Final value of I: 4.0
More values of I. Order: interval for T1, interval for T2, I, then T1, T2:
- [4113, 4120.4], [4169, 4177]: 2.3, 8.0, 10.3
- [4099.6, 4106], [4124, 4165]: 5.9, 4.1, 10.0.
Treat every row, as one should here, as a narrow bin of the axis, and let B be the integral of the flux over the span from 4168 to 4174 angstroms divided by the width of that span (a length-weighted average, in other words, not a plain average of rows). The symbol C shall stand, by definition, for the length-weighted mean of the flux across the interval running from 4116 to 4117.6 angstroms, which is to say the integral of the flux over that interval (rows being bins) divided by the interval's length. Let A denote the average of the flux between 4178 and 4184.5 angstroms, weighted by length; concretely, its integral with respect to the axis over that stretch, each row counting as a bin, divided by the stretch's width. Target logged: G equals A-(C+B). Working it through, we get -8.6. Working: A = 9.92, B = 10.2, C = 8.3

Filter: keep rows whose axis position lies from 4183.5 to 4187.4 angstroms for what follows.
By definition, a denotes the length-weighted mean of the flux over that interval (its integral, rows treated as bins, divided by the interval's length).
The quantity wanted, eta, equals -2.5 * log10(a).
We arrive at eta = -2.45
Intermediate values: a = 9.6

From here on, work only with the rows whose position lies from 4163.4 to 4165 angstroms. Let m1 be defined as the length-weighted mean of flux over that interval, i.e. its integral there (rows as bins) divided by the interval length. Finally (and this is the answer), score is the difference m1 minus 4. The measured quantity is 6.2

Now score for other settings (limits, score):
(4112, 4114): 3.5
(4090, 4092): 4.2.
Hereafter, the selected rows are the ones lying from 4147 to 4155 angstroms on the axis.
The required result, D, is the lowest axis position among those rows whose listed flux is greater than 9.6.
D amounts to 4147.58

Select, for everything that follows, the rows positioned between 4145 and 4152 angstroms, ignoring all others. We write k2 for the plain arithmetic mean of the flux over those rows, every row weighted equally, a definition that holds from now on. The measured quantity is 10.3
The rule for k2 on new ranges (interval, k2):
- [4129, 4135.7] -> 10.1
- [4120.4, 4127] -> 9.0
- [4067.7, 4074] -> 10.2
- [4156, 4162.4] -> 10.4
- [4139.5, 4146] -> 9.9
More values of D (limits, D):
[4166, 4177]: 4166.72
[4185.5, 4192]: 4186.92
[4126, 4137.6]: 4130.42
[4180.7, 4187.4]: 4181.14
